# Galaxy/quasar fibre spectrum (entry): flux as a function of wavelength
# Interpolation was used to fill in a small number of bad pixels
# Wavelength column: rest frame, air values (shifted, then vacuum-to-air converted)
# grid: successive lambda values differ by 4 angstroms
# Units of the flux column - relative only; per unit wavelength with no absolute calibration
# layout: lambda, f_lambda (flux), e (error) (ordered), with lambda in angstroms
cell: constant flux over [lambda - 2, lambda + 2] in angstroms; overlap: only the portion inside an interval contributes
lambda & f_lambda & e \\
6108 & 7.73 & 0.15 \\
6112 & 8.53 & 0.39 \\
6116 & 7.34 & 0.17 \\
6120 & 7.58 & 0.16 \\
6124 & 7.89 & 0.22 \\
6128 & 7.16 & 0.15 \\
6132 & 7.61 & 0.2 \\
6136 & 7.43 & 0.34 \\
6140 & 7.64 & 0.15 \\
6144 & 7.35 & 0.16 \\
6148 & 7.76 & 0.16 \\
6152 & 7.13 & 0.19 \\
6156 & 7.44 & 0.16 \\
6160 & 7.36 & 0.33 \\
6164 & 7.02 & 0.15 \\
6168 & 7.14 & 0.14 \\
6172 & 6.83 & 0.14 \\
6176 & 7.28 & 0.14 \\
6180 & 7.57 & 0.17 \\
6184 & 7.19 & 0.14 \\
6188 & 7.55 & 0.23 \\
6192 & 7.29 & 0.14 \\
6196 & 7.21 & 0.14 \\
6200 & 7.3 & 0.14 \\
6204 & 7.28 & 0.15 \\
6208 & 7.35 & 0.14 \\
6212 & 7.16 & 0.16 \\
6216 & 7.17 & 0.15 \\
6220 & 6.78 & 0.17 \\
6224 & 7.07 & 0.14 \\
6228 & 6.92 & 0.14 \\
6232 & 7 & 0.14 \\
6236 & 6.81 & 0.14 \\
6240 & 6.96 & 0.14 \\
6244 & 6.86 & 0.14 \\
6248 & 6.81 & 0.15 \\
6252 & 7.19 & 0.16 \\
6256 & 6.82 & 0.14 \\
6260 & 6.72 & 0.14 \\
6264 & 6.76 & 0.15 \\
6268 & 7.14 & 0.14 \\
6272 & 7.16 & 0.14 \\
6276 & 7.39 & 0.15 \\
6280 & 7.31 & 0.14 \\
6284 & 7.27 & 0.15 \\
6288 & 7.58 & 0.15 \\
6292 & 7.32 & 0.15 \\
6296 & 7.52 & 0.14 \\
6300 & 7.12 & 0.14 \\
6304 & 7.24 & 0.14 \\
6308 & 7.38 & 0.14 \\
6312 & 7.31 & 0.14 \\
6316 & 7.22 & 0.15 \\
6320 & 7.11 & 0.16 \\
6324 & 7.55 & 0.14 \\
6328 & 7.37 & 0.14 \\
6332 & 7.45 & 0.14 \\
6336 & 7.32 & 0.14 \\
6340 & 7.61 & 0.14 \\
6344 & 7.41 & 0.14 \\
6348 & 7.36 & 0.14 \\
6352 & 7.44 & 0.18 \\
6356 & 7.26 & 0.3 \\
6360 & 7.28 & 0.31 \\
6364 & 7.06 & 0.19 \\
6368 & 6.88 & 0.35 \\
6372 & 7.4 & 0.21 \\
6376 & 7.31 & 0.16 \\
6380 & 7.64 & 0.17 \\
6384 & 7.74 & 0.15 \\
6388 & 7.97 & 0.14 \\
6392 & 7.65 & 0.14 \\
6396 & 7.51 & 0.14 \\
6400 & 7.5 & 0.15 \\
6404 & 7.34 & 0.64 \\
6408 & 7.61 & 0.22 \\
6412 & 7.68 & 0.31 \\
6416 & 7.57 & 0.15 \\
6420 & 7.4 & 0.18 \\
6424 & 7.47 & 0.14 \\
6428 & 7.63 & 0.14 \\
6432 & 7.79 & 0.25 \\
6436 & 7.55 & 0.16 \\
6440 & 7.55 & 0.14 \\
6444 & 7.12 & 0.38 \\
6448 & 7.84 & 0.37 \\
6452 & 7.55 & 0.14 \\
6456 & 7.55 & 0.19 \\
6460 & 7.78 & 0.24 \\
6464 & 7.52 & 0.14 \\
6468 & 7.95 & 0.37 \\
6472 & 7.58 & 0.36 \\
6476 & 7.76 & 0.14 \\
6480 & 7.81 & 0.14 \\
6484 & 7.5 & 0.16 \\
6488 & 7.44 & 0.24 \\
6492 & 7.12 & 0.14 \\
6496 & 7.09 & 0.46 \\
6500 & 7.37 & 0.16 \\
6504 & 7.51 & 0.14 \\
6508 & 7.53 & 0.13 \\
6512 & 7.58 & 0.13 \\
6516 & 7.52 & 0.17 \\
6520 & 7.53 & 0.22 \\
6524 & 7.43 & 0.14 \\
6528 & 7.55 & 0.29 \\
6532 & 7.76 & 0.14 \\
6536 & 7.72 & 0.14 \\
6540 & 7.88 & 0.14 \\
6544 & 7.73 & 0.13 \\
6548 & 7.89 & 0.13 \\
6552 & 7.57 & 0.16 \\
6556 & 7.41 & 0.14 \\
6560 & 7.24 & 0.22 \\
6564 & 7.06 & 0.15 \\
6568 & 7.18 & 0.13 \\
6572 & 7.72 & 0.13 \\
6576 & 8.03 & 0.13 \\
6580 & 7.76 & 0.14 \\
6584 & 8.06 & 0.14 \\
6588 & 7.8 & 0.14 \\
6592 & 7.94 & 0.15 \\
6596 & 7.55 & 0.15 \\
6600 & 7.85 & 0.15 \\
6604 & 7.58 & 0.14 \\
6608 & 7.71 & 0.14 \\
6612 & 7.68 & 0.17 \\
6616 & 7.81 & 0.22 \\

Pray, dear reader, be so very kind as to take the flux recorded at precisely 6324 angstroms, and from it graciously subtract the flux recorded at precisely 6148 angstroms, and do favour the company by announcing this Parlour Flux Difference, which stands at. -0.2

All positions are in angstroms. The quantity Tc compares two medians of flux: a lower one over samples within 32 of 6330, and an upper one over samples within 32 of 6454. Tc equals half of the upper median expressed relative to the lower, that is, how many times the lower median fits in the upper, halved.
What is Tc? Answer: 0.515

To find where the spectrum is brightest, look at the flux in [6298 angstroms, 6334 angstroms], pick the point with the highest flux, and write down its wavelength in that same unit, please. 6324 angstroms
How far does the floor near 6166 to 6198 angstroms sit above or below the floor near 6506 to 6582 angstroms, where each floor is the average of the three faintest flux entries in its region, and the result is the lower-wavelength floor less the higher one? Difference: -0.11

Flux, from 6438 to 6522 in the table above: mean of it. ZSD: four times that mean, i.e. 30.1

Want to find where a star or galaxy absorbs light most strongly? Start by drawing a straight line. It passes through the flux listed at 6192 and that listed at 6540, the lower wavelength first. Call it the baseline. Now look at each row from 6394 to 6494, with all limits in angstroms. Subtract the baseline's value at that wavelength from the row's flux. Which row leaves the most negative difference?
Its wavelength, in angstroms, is 6492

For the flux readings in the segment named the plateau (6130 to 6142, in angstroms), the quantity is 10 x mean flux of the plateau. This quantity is 76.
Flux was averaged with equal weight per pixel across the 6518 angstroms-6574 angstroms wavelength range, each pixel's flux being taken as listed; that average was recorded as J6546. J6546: 7.55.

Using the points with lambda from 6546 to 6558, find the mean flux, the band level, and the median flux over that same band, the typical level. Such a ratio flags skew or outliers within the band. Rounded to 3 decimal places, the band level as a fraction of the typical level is 1.007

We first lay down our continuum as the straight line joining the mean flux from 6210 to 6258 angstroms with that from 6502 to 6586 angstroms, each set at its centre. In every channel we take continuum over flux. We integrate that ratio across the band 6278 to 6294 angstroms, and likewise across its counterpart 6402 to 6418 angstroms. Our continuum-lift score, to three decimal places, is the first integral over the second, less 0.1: 0.889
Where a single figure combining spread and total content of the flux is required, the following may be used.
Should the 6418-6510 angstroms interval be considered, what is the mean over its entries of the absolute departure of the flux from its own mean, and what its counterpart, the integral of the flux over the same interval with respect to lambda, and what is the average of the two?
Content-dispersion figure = 347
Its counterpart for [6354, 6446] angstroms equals 344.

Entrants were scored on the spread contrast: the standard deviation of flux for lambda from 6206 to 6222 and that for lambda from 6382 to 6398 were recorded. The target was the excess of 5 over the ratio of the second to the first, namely 4.2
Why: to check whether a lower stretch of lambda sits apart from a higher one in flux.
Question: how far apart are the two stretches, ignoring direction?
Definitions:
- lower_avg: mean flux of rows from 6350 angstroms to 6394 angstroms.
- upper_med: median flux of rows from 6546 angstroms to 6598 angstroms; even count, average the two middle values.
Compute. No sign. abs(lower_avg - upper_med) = 0.30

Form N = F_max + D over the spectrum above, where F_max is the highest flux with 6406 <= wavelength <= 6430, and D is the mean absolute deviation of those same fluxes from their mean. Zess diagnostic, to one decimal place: 7.8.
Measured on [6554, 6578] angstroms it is 8.3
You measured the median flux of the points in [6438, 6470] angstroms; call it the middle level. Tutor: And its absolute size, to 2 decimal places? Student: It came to 7.55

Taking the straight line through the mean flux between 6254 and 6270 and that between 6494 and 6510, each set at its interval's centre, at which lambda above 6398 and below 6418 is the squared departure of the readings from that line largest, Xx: 6412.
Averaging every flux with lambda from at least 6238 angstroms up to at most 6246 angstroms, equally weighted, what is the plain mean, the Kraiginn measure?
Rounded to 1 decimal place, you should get 6.9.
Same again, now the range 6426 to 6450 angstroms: 7.6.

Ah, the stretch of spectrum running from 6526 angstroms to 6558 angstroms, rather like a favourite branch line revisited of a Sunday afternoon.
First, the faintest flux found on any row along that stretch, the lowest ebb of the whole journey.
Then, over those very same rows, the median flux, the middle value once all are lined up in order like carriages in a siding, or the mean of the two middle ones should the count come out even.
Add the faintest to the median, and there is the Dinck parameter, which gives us 15.1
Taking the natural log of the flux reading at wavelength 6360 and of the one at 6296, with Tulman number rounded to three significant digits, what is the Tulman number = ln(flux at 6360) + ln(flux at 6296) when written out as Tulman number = 4.00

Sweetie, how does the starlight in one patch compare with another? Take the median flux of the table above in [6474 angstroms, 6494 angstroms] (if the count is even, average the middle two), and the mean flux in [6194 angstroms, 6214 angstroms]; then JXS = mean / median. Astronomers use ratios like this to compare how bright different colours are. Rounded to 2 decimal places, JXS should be 0.97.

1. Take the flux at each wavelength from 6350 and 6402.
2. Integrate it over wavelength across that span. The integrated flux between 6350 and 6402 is 387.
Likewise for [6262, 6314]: 378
